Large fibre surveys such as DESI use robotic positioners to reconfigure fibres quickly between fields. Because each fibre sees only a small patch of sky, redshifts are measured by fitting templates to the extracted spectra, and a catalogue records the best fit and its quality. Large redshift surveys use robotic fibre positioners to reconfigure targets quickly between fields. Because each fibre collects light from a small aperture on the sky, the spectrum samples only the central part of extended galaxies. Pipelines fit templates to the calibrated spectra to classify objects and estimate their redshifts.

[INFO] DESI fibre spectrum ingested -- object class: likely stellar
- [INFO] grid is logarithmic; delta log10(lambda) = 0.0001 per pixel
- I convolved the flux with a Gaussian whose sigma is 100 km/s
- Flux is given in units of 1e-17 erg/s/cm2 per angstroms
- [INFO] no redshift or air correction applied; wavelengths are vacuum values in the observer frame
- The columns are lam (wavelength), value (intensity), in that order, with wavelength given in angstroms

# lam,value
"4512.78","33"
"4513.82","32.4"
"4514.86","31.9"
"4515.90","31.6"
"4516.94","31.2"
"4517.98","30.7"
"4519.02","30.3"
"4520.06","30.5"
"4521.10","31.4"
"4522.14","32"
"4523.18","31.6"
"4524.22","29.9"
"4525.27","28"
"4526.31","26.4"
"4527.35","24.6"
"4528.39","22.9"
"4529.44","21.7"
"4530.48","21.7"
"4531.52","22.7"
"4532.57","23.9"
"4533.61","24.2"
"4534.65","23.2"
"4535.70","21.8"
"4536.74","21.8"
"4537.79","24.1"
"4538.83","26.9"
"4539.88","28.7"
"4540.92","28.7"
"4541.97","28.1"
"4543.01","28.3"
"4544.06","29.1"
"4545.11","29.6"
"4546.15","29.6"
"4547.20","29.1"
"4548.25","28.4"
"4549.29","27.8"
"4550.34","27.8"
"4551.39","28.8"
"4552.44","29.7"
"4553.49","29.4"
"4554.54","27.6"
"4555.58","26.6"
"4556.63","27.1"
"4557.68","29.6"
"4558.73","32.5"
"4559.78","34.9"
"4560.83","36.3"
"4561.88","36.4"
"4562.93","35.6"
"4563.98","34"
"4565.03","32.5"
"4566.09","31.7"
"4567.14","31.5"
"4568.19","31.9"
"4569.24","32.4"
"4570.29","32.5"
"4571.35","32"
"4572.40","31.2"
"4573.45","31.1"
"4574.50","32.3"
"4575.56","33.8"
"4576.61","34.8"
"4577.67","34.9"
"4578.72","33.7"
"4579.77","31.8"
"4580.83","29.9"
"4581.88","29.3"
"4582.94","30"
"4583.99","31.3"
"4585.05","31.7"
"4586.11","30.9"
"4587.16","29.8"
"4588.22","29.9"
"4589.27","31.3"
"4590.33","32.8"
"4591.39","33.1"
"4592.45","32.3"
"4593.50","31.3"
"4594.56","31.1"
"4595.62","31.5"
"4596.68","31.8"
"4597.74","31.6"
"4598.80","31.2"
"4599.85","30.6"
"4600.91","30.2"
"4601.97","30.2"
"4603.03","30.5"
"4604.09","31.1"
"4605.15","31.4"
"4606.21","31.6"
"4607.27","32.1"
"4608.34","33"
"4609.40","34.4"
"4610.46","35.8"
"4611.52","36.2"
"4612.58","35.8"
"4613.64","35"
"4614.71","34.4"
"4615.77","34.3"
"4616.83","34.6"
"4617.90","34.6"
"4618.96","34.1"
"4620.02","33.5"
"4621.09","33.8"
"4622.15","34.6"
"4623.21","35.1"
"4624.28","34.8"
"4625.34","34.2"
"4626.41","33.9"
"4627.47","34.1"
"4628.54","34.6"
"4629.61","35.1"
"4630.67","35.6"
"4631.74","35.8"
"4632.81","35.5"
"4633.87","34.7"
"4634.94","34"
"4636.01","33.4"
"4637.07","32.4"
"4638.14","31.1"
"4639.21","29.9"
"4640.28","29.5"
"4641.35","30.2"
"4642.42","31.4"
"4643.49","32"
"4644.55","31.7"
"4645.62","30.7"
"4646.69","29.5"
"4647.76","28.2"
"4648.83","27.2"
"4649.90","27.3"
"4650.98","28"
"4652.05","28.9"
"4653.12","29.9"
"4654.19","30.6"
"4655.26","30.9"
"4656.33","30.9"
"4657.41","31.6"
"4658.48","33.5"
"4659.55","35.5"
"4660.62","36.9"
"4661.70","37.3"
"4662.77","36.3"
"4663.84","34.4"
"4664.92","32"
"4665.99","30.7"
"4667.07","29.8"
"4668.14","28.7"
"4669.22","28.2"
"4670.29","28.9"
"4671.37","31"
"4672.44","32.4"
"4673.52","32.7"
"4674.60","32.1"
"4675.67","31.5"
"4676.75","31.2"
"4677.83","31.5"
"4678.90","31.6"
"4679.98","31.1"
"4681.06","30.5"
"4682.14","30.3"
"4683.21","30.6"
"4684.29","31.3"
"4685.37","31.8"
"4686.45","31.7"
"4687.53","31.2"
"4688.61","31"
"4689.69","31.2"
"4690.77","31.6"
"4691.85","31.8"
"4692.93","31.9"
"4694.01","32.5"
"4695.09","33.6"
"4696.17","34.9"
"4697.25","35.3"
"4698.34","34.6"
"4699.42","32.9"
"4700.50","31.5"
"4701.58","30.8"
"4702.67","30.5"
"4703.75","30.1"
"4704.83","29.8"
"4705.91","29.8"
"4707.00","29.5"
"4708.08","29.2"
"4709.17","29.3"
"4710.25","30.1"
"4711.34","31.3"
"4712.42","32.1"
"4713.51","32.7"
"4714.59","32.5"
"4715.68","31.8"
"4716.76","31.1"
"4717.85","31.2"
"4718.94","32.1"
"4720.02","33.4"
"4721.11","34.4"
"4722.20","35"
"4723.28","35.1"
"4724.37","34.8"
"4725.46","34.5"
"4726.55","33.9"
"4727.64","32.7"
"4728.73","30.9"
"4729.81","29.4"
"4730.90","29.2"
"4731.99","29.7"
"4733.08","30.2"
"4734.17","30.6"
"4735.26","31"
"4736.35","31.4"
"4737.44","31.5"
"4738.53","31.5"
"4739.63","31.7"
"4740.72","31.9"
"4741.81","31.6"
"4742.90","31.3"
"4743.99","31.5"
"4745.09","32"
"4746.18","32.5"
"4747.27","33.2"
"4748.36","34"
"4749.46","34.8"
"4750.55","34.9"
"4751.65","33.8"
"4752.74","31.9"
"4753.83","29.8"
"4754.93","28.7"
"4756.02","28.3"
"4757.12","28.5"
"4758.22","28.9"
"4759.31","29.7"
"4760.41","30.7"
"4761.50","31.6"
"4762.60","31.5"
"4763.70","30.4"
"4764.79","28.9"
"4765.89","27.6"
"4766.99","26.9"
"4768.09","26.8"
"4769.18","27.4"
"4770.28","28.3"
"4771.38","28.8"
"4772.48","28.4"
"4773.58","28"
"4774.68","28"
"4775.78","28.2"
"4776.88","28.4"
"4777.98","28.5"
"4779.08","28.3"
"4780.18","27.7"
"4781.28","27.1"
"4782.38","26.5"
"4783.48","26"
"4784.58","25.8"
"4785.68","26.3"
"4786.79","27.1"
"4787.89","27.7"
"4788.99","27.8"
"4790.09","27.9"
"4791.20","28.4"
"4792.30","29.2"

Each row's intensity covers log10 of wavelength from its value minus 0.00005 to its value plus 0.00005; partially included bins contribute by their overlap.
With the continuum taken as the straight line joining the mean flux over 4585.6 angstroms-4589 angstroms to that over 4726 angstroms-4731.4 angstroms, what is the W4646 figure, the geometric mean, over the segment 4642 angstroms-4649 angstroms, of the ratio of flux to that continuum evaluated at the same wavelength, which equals 0.98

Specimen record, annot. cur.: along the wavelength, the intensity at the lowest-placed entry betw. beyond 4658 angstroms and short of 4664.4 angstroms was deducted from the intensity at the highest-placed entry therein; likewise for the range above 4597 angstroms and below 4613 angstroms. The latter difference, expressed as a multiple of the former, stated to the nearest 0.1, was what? 4.7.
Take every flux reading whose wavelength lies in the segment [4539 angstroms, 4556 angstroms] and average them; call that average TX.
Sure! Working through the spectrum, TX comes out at 28.6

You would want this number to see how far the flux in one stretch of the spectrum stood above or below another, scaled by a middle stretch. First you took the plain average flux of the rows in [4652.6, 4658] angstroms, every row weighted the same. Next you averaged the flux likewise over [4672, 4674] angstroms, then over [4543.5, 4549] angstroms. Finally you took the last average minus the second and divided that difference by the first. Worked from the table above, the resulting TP -0.110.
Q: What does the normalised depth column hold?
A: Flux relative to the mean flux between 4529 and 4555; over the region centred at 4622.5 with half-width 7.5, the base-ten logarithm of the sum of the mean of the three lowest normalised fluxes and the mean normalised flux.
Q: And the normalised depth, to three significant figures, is 0.410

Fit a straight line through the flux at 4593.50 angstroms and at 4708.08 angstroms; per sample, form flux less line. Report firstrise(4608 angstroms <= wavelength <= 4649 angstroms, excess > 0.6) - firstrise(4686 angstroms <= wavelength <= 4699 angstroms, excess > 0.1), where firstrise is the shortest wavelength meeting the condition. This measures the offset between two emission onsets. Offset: -78.1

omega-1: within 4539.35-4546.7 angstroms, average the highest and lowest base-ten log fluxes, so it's 1.46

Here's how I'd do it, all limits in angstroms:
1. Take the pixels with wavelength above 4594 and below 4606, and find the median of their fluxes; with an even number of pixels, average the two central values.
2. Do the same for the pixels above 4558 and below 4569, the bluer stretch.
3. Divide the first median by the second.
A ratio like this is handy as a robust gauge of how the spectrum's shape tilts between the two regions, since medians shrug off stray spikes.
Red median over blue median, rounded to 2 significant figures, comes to 0.94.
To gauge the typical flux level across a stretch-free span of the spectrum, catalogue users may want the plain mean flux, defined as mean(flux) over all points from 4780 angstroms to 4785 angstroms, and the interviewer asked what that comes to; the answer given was 27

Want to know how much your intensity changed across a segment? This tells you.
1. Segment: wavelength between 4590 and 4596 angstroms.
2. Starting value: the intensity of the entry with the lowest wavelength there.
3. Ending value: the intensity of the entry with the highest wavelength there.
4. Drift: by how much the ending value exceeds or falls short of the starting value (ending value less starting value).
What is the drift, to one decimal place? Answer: -1.3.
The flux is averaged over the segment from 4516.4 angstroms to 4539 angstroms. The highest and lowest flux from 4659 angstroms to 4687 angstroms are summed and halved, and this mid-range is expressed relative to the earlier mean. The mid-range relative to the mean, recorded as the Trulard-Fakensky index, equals 1.24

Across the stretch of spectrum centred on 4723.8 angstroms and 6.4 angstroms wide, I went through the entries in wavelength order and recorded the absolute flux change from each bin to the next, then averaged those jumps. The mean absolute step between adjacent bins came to 0.38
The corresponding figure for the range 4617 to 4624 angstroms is 0.54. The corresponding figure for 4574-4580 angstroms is 1.14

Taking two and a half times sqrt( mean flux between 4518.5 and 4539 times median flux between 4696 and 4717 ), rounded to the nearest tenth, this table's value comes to 71.2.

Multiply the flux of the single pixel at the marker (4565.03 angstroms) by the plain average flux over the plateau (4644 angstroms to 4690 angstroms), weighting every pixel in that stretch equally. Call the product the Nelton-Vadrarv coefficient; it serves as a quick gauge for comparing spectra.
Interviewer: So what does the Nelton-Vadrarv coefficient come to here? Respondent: 1015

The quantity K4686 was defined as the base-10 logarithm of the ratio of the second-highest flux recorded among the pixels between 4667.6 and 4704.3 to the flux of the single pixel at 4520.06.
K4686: 0.059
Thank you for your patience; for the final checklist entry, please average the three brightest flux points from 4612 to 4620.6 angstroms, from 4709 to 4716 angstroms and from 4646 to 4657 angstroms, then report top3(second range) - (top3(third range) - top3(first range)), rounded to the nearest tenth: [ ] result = 36.8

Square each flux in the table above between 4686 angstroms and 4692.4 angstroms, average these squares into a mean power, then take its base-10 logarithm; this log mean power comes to 2.99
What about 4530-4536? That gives 2.72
